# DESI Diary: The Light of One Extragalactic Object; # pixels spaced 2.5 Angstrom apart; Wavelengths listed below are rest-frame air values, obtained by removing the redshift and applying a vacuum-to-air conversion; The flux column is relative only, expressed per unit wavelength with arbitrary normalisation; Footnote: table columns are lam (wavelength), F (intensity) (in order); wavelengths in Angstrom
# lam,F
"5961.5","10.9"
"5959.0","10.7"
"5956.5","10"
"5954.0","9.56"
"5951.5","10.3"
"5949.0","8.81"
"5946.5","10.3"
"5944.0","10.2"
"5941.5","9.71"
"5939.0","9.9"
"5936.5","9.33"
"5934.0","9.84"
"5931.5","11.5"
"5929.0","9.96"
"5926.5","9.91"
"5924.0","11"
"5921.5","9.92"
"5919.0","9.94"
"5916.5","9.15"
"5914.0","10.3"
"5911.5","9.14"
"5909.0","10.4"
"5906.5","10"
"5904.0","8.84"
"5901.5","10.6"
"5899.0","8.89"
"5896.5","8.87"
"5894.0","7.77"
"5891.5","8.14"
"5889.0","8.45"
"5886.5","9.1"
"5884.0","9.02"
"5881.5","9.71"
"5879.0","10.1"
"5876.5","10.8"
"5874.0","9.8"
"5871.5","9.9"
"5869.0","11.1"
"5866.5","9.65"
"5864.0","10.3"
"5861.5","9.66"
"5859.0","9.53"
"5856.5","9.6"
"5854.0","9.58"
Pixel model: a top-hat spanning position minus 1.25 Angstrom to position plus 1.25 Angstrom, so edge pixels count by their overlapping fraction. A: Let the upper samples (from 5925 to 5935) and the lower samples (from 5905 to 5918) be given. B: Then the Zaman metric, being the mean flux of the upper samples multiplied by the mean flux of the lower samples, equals 101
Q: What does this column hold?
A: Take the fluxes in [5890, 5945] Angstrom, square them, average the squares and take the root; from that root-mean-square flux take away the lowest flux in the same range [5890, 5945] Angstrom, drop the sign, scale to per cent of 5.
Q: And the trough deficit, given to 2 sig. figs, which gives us 39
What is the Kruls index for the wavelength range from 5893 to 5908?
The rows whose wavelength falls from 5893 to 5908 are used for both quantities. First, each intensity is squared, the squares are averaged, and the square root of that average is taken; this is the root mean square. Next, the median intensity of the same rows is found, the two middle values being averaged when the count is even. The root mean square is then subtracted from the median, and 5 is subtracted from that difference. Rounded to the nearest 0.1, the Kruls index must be -5.3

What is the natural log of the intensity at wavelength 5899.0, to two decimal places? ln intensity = 2.18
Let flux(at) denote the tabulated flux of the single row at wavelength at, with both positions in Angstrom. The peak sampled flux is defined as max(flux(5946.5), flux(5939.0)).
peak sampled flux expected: 10.3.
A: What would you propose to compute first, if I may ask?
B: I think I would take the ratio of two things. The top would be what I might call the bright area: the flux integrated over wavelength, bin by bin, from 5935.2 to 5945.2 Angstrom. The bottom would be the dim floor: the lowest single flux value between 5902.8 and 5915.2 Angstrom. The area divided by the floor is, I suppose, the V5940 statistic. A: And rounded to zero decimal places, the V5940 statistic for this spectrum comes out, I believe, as 11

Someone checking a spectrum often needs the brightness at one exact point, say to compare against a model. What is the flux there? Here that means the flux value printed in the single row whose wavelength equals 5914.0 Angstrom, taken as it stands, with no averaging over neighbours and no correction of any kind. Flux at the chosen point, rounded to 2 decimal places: 10.30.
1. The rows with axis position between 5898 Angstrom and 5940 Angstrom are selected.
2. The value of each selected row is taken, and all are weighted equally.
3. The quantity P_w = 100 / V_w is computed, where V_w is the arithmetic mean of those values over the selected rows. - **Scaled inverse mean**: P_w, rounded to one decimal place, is 10.1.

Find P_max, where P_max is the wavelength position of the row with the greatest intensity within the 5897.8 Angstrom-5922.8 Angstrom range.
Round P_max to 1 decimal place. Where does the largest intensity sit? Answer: 5901.5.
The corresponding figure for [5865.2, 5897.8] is 5869.0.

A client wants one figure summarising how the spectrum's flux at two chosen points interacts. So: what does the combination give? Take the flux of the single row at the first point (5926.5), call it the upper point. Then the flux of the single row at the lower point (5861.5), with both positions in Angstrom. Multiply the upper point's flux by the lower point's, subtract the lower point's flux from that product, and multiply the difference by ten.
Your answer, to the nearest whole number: 861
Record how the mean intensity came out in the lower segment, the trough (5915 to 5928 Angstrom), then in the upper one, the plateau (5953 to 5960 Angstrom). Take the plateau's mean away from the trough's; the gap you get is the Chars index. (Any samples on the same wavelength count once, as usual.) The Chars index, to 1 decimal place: -0.1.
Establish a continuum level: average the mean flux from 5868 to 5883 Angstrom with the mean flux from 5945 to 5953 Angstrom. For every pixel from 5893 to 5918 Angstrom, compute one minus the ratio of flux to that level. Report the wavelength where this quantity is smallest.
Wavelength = 5901.5 Angstrom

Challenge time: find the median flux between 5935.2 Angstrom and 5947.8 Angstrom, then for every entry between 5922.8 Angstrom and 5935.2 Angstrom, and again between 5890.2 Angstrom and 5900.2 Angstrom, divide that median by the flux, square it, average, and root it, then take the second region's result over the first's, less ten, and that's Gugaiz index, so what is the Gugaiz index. -8.76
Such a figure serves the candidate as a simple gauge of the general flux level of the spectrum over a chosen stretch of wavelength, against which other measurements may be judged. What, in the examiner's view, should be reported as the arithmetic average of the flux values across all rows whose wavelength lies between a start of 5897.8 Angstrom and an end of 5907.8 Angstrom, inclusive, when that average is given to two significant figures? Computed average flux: 9.6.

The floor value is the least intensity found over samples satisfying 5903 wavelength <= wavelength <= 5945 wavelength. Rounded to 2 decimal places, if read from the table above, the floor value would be 8.84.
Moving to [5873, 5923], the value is 7.77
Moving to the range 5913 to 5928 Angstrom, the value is 9.15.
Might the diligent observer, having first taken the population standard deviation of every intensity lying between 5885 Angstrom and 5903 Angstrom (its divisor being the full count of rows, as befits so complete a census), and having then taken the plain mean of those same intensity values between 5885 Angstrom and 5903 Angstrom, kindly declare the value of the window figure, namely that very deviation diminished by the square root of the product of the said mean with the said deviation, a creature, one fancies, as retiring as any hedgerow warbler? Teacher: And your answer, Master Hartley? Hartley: -1.88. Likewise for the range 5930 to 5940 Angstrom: -2.06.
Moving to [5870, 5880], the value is -1.60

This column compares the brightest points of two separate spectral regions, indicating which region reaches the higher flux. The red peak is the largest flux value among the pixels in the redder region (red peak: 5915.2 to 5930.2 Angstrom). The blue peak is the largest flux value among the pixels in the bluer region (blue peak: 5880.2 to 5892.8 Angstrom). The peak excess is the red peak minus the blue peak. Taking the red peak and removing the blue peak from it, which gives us 1.3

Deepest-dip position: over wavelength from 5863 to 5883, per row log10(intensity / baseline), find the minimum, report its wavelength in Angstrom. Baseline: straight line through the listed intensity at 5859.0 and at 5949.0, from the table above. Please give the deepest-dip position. 5866.5 Angstrom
